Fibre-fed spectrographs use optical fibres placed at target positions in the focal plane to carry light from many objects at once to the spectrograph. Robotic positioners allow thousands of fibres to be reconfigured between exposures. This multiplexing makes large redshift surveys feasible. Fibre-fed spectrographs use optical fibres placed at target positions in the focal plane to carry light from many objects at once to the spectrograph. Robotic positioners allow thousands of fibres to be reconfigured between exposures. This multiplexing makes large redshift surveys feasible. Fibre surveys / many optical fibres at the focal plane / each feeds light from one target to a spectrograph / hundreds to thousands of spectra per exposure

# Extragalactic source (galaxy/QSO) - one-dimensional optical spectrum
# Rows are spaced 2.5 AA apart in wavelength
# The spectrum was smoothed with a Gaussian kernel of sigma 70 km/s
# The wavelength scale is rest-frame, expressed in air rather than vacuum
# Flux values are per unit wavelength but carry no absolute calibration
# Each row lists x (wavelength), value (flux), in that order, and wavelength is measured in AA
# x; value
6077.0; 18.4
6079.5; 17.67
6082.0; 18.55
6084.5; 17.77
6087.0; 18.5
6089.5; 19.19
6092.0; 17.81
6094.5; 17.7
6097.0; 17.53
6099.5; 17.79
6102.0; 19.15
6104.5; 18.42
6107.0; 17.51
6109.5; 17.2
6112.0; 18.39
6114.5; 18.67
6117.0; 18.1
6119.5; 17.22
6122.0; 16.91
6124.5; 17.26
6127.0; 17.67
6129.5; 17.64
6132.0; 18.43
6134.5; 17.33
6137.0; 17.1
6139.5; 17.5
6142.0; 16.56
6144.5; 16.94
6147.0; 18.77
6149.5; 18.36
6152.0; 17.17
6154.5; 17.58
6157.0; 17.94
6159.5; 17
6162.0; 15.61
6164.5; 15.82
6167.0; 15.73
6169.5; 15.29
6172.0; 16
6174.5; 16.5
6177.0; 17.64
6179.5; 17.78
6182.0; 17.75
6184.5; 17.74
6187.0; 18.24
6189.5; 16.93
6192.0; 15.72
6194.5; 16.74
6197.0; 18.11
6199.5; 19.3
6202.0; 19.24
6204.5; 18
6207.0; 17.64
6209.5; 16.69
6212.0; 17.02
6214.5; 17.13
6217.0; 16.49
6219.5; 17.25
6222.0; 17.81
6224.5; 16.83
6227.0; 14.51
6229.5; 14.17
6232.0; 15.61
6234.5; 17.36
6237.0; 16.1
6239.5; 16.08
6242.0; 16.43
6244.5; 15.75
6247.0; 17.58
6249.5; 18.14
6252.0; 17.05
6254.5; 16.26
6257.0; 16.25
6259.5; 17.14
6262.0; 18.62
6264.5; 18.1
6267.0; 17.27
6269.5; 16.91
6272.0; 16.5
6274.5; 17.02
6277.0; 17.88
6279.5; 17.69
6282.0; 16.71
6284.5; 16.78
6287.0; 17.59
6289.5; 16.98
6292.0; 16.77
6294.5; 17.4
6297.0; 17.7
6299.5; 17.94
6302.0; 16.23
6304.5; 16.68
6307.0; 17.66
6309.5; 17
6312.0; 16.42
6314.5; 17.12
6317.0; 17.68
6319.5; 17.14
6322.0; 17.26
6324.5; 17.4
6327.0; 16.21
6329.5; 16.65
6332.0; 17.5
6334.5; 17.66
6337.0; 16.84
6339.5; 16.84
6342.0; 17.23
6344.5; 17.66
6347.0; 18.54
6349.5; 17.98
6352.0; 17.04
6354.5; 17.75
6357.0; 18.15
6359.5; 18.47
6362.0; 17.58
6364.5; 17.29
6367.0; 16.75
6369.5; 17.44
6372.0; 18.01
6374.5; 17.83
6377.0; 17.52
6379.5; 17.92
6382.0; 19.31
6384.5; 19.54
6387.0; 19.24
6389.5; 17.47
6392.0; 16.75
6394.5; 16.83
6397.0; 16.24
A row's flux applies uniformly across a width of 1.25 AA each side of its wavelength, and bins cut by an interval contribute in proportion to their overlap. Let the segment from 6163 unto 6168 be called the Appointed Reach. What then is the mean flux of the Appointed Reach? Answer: 15.8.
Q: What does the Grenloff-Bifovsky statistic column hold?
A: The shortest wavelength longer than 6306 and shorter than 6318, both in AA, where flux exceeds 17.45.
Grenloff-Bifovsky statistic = 6307.0 AA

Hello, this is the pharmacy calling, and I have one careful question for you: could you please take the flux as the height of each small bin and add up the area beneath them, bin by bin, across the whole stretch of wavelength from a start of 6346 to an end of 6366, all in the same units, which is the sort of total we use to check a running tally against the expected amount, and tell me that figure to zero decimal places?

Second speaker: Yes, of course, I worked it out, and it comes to 357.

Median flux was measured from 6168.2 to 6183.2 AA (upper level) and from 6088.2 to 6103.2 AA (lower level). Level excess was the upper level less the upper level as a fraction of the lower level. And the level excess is 16.1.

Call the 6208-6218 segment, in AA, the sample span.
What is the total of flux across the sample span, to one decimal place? 67.3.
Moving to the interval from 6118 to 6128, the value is 69.1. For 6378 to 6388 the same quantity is 76.0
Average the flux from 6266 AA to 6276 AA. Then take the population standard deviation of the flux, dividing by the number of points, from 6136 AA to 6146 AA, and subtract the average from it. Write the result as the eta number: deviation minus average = -16.6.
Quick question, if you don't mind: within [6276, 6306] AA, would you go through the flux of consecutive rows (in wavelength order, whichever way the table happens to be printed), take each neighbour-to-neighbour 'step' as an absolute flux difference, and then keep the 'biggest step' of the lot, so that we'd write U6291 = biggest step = 1.7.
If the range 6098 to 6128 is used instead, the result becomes 1.4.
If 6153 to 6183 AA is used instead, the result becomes 1.4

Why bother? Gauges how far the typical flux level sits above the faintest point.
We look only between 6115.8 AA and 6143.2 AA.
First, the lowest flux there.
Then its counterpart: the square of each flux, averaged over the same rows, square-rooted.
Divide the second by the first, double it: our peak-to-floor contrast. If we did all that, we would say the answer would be 2.11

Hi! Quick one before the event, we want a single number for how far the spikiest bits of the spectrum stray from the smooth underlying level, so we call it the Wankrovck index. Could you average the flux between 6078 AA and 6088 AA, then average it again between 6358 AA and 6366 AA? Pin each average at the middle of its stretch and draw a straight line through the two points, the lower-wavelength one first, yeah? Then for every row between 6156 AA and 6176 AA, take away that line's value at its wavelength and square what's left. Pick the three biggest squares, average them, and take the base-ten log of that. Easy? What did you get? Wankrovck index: 0.79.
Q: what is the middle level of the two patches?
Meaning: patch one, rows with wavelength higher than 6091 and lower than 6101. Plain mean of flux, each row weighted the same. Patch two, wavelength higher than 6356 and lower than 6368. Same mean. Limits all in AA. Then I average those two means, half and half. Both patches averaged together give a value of 17.7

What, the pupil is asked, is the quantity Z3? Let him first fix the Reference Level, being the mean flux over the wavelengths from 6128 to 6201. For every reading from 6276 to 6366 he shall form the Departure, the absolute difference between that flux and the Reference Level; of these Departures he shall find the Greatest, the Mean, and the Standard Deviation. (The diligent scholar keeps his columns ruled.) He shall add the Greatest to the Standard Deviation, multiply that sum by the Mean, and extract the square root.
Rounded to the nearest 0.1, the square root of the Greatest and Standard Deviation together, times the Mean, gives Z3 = 0.9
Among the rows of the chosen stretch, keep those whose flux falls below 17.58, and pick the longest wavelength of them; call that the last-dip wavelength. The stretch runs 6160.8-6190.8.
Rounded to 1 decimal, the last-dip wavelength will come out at 6189.5 AA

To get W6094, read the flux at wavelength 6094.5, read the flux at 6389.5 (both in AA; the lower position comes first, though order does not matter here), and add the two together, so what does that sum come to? 35.2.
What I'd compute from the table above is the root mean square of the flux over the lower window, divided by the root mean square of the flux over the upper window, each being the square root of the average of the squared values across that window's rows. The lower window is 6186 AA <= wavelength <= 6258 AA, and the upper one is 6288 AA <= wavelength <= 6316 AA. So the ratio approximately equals 0.99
